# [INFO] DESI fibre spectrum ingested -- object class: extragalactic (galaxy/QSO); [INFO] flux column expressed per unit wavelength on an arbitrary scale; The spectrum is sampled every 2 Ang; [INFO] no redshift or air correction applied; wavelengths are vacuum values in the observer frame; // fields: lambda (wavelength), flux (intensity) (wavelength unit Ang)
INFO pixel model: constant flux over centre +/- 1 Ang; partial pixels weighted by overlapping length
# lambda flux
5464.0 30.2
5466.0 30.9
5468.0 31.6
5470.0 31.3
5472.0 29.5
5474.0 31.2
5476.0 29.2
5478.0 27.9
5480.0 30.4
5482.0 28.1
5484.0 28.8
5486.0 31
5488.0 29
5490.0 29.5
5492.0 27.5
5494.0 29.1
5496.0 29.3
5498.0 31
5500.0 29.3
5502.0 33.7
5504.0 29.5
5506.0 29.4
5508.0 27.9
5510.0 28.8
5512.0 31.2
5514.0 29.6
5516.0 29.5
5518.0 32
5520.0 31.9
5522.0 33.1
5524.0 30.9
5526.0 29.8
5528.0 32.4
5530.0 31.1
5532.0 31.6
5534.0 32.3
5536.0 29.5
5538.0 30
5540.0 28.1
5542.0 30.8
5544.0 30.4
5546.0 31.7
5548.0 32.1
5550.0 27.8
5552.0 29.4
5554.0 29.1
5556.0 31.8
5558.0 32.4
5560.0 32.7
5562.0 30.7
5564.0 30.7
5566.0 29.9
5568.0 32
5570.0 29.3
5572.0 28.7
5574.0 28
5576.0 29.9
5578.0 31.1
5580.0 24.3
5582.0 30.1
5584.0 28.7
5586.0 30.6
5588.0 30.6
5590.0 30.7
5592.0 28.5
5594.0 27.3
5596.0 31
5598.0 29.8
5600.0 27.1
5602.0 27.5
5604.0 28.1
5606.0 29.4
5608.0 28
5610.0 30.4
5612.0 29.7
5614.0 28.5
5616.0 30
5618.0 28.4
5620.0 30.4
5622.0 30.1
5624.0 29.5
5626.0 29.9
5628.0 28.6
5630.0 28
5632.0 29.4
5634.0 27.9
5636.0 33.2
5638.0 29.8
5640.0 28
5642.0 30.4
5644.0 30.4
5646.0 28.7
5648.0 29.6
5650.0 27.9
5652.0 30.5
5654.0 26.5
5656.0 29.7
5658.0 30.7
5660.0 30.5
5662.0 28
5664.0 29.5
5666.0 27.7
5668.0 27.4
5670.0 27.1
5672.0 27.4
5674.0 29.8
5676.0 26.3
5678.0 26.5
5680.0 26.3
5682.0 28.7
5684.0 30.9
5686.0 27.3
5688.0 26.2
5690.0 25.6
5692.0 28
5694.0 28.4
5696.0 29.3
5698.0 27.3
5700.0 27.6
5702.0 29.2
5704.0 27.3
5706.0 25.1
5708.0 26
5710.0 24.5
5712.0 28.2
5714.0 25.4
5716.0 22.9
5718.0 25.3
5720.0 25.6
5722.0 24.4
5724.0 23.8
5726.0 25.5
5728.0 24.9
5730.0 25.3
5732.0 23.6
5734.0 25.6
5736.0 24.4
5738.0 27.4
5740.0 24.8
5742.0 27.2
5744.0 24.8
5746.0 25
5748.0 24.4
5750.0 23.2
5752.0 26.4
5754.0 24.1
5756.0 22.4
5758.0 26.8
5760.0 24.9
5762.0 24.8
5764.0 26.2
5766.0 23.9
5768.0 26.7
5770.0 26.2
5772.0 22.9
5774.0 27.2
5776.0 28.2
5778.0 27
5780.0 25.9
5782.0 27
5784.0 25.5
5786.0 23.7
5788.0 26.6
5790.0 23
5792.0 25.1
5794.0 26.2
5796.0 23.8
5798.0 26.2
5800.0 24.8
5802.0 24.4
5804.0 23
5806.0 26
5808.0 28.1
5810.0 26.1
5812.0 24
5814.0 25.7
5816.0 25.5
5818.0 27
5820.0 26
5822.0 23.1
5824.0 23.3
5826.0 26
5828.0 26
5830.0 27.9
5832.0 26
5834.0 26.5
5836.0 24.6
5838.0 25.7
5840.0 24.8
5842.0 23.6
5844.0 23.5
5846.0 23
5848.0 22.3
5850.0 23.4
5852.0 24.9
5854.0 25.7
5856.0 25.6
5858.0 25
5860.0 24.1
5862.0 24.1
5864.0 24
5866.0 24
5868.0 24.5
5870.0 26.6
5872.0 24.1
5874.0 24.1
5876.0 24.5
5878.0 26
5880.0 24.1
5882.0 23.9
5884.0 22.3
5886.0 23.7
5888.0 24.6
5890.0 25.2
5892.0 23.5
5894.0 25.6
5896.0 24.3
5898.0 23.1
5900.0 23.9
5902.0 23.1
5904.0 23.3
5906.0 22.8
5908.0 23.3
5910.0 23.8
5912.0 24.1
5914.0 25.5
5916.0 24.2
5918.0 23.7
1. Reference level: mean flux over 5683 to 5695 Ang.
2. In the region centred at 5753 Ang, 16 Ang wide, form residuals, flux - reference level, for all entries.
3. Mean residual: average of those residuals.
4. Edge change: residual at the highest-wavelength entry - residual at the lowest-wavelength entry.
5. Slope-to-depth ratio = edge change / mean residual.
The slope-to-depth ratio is 0.0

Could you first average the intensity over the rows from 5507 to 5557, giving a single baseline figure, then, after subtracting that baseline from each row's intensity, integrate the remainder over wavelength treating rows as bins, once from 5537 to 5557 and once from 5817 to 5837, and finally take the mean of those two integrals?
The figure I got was -53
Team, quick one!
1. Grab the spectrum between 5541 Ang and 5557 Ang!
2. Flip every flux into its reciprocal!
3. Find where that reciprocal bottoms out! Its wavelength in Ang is 5548.0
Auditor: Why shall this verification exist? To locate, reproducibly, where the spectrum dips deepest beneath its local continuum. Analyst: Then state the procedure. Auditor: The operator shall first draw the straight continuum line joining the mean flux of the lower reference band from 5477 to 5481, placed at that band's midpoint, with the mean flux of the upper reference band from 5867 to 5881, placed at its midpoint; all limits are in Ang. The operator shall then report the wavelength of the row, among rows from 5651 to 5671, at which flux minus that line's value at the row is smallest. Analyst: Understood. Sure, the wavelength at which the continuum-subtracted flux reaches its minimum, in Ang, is 5654.0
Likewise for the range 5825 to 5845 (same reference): 5844.0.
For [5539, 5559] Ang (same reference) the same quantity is 5550.0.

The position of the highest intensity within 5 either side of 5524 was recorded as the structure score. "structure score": 5522.0 Ang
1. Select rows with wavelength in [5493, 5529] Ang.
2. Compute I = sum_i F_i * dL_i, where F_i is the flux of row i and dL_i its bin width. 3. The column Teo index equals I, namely 1097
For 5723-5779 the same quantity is 1415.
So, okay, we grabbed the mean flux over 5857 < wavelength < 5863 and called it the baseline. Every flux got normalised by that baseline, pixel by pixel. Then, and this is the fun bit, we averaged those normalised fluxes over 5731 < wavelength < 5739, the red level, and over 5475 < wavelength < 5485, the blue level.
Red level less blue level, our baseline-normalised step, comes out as -0.15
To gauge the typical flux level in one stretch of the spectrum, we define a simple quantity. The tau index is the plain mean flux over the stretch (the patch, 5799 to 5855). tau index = 25.0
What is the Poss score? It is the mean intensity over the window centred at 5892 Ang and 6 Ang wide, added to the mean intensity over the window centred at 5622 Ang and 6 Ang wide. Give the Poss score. 54.8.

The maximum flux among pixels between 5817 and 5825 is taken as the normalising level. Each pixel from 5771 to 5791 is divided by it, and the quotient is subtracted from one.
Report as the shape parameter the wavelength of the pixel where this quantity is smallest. 5776.0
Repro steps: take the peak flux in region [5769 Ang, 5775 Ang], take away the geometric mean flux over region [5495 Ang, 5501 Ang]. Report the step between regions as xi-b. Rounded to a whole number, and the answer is -3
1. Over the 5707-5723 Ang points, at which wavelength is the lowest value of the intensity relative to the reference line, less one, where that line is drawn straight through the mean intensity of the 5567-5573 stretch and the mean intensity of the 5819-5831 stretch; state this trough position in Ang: 5716.0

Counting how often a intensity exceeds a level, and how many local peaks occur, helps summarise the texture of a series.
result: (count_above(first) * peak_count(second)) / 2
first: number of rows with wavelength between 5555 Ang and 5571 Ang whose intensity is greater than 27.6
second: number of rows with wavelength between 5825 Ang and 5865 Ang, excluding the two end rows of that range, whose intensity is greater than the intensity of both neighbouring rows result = 16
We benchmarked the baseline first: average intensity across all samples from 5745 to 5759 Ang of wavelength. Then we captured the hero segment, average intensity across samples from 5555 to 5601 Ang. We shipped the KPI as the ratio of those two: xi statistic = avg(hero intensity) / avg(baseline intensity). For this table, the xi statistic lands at 1.21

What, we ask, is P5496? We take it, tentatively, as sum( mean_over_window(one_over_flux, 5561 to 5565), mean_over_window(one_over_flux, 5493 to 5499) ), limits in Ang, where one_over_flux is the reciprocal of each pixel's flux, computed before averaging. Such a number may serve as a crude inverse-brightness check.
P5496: 0.0662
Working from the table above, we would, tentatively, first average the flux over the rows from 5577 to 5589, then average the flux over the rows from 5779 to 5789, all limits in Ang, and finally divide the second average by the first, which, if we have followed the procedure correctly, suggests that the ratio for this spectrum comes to 0.88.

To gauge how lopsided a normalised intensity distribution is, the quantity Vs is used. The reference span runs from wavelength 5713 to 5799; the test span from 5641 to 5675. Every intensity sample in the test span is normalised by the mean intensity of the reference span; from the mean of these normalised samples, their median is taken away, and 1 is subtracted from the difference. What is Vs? -1.02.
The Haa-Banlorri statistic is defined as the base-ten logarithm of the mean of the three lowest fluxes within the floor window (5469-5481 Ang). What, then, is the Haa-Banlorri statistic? 1.46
